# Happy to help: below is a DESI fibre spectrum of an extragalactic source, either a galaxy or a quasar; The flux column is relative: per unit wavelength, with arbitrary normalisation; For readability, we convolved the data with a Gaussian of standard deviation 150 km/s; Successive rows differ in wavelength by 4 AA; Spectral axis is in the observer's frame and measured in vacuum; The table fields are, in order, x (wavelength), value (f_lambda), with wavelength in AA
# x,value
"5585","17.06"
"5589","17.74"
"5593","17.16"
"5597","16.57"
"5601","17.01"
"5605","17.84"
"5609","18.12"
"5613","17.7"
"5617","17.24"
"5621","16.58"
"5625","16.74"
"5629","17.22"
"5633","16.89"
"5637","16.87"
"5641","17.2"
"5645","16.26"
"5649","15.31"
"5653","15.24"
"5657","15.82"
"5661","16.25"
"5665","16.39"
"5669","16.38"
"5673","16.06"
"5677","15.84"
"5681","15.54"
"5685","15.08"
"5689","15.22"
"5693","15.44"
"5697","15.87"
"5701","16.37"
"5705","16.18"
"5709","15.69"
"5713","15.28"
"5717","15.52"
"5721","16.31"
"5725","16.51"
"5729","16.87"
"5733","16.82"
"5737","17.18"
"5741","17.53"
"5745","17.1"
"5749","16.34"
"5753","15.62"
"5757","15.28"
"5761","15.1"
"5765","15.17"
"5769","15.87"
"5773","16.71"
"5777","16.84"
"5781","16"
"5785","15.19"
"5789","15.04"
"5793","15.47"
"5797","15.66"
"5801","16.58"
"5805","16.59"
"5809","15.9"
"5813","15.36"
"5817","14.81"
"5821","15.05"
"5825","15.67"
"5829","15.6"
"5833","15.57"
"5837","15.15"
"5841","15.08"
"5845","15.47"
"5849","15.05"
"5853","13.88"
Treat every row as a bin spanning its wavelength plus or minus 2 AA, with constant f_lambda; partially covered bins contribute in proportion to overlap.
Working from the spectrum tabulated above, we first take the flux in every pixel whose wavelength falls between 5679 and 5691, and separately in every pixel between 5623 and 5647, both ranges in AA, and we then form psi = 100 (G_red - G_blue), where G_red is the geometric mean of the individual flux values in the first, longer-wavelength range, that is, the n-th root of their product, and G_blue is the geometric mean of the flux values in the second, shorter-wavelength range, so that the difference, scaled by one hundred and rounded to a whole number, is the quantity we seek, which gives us -158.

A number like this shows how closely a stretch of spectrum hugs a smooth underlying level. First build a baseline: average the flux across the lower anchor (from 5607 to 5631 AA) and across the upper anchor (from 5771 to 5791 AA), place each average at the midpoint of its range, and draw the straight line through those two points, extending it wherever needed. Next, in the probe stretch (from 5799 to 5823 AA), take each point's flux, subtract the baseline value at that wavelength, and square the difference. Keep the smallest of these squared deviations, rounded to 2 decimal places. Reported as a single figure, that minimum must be 0.03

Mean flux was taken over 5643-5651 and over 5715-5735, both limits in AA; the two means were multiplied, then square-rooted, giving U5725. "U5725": 16.1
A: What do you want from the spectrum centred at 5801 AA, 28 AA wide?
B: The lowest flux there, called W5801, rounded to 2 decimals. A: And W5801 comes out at 15.04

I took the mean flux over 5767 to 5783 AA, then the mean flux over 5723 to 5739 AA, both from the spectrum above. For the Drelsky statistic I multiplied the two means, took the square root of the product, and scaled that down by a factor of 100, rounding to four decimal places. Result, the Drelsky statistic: 0.1660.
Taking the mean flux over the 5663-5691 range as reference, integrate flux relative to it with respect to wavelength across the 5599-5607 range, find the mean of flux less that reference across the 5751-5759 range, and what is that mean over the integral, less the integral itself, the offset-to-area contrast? -8.87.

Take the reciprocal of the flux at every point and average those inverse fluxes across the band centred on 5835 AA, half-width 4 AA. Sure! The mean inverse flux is 0.0651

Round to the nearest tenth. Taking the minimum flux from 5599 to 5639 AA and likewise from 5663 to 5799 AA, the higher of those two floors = 16.6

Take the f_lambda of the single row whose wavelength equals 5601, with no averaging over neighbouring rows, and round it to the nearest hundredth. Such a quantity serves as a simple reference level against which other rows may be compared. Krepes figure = 17.01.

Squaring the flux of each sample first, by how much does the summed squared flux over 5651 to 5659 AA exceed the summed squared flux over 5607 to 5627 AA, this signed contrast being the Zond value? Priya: -1011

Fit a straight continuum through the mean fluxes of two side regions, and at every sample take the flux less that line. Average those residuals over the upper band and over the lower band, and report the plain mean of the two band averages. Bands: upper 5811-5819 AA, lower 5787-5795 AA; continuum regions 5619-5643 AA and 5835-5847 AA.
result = -0.37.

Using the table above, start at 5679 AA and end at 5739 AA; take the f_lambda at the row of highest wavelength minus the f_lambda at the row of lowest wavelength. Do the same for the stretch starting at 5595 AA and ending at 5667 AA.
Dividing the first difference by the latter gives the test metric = -9.1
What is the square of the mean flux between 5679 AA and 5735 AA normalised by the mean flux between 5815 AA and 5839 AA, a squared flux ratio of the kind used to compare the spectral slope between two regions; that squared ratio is 1.08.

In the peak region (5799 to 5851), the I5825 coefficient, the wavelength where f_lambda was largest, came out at 5805 AA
